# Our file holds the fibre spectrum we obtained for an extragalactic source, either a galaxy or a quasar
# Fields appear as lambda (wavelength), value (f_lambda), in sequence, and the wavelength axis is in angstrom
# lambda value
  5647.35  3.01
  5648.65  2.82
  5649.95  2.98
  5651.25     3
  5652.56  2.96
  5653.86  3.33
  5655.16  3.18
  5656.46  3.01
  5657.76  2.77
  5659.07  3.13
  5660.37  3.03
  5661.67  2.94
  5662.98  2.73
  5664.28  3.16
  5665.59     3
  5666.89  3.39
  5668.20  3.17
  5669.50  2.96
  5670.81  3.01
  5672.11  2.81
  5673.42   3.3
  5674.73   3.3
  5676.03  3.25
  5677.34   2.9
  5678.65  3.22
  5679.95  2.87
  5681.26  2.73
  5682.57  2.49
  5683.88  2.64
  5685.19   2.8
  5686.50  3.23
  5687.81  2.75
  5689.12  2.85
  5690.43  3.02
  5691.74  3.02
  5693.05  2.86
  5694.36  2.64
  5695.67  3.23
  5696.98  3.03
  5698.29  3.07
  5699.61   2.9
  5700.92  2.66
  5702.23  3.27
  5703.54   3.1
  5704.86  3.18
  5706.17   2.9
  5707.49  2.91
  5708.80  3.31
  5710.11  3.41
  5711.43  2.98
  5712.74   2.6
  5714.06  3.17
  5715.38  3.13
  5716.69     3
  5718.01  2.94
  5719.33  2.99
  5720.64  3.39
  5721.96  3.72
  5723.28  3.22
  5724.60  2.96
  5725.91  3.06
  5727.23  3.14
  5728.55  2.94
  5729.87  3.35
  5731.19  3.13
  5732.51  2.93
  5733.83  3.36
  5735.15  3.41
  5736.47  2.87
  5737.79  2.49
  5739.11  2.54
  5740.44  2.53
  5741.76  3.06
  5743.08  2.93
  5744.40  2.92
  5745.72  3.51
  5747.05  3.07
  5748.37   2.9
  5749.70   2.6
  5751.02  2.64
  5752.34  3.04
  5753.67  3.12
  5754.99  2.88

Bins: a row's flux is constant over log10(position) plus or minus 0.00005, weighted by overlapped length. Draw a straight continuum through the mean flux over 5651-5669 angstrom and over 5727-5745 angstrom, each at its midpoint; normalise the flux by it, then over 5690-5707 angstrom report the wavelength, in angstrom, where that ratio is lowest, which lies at 5694.36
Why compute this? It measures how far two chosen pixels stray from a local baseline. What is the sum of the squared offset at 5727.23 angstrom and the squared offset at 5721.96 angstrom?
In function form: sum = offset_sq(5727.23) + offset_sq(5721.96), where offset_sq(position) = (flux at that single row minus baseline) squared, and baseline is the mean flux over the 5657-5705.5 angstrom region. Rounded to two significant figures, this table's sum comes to 0.57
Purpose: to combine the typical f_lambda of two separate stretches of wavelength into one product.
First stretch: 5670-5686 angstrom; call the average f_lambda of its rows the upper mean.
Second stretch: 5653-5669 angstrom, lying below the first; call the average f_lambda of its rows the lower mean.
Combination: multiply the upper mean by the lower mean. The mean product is 9.04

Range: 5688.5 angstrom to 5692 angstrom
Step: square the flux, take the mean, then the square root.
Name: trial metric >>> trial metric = 2.96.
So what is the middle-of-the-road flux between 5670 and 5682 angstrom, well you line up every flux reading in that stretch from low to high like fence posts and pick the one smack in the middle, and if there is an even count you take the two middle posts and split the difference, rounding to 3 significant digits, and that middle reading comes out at 3.01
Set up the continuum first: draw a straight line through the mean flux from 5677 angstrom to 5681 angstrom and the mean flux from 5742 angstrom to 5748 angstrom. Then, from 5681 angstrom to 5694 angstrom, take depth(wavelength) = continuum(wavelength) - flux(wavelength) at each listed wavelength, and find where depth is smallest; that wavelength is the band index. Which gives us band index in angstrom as 5686.50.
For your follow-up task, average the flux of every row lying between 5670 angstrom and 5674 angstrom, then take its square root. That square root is 1.74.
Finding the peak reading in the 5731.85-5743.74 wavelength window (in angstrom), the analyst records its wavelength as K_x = 5735.15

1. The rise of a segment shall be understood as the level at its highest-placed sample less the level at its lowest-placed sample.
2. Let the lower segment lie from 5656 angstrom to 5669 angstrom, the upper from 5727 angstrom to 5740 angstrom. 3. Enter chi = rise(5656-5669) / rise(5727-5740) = 0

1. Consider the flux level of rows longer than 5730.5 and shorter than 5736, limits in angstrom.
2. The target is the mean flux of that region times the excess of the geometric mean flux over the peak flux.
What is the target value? -0.67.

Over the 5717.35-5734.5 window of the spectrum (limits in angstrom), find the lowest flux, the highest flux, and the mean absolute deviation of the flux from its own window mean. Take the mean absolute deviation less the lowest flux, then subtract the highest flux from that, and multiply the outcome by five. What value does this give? -32.3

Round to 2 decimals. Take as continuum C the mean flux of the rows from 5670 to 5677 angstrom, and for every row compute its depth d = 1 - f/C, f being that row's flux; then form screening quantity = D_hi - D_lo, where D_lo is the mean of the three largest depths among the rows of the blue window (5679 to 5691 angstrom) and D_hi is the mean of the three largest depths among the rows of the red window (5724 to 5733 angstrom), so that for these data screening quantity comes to -0.10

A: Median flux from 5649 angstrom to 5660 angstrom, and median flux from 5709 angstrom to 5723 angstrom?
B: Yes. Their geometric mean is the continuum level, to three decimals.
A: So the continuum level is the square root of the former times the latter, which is 3.035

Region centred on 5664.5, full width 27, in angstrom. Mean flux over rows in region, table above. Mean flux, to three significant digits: 3.06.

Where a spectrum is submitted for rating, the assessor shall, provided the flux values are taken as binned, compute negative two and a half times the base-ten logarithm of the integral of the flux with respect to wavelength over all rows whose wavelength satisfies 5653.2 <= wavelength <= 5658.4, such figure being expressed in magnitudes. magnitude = -3.01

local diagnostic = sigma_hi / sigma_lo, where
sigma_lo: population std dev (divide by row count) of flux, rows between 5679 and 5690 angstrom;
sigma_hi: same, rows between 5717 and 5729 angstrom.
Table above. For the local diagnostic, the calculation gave 1.2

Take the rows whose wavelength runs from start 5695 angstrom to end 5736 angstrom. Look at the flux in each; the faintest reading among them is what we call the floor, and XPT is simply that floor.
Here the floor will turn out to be 2.6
